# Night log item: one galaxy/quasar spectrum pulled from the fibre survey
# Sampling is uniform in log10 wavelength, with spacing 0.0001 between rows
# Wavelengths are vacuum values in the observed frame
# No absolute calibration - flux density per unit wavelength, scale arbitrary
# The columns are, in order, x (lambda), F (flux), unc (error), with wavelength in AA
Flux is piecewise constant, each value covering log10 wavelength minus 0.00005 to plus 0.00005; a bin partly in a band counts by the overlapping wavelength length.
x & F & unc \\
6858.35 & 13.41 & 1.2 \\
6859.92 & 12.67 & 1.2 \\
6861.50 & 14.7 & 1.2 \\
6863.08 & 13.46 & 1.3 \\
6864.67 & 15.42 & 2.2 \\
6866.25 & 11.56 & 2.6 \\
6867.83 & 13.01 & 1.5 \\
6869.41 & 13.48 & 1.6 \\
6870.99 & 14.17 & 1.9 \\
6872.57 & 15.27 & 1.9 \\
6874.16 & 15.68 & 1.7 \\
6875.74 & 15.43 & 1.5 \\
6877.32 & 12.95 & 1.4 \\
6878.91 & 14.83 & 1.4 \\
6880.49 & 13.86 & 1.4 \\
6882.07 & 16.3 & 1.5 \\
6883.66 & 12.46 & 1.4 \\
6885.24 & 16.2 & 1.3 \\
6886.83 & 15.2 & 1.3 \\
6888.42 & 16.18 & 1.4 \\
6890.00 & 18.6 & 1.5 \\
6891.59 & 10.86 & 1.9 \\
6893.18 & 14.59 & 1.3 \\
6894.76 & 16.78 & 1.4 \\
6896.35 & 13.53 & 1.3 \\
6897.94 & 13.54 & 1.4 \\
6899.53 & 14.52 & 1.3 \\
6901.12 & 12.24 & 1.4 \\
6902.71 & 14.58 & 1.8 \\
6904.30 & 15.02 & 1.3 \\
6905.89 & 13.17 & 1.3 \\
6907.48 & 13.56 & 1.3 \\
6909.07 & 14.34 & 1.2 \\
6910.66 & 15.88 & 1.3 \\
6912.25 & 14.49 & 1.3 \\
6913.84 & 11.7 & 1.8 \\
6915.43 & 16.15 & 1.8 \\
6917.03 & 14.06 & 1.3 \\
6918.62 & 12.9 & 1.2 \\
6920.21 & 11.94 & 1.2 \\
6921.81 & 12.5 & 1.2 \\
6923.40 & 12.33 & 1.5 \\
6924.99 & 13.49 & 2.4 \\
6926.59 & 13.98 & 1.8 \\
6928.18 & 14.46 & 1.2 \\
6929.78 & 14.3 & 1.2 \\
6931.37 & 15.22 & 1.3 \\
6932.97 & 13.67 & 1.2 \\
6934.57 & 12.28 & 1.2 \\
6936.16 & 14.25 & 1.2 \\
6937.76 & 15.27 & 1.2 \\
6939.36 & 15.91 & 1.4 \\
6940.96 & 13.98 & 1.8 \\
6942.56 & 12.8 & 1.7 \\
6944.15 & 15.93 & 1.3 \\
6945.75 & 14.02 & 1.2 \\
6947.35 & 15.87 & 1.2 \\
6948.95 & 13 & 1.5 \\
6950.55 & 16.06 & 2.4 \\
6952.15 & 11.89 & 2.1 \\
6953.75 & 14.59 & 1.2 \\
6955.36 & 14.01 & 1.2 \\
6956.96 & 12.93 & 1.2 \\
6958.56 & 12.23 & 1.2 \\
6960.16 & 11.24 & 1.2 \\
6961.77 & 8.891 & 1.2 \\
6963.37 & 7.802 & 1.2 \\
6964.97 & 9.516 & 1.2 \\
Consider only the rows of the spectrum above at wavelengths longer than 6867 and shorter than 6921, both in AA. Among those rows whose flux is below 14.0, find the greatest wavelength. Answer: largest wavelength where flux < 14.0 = 6920.21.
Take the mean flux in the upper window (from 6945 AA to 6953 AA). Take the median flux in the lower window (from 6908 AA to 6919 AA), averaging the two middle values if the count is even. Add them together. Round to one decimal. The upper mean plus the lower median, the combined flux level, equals 28.5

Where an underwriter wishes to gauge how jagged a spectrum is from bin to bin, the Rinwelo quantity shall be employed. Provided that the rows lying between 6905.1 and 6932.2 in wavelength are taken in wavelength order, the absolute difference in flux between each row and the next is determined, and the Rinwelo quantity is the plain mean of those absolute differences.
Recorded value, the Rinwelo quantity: 1.22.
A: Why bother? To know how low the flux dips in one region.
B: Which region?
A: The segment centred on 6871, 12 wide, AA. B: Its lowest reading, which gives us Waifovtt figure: 11.56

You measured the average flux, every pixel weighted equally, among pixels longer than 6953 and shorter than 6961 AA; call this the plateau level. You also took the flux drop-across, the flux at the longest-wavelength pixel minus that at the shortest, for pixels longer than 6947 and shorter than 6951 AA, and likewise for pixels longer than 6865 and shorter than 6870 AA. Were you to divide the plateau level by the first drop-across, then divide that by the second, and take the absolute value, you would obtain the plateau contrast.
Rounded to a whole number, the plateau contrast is 36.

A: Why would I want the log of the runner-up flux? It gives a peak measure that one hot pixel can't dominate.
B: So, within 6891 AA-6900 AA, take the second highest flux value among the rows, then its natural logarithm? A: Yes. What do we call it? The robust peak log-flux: 2.68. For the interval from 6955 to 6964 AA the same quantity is 2.56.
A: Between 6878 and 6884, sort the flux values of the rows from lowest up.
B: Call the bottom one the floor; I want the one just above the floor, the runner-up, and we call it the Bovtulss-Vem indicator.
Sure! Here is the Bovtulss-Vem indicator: 13.86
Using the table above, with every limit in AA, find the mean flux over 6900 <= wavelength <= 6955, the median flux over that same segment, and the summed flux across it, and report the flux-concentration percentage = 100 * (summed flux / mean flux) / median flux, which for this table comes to 242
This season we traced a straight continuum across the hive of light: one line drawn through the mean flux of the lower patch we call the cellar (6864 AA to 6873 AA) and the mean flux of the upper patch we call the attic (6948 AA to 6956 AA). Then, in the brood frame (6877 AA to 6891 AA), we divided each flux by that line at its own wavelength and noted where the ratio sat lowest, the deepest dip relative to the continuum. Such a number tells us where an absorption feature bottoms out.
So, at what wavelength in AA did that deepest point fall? 6883.66 AA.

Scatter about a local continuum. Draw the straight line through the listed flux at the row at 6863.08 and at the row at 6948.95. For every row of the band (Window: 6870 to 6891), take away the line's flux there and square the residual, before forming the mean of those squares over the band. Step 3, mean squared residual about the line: 5.6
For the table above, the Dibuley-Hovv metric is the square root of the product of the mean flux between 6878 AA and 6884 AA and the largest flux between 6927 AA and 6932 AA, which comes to 14.8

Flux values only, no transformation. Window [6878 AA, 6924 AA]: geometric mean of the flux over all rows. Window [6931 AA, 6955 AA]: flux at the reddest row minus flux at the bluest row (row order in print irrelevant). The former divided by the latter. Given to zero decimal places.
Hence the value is -22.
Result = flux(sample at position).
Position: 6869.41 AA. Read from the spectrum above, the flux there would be 13.48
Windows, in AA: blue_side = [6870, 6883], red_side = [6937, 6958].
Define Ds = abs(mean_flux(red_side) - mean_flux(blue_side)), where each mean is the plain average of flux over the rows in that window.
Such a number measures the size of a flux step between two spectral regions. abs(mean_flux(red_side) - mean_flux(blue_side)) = 0.5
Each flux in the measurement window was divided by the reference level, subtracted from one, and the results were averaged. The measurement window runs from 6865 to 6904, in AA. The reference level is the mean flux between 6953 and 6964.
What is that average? -0.23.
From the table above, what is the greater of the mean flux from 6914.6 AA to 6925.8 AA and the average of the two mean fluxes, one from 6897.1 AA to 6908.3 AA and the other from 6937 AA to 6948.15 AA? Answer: 14.3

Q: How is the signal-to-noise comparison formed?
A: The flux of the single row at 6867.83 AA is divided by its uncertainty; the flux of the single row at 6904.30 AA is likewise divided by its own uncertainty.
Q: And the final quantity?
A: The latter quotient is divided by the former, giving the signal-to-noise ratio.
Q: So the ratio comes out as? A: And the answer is 1.33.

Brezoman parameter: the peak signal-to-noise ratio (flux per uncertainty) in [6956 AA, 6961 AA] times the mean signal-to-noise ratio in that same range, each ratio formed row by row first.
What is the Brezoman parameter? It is 109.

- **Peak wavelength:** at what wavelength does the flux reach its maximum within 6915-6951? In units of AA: 6915.43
